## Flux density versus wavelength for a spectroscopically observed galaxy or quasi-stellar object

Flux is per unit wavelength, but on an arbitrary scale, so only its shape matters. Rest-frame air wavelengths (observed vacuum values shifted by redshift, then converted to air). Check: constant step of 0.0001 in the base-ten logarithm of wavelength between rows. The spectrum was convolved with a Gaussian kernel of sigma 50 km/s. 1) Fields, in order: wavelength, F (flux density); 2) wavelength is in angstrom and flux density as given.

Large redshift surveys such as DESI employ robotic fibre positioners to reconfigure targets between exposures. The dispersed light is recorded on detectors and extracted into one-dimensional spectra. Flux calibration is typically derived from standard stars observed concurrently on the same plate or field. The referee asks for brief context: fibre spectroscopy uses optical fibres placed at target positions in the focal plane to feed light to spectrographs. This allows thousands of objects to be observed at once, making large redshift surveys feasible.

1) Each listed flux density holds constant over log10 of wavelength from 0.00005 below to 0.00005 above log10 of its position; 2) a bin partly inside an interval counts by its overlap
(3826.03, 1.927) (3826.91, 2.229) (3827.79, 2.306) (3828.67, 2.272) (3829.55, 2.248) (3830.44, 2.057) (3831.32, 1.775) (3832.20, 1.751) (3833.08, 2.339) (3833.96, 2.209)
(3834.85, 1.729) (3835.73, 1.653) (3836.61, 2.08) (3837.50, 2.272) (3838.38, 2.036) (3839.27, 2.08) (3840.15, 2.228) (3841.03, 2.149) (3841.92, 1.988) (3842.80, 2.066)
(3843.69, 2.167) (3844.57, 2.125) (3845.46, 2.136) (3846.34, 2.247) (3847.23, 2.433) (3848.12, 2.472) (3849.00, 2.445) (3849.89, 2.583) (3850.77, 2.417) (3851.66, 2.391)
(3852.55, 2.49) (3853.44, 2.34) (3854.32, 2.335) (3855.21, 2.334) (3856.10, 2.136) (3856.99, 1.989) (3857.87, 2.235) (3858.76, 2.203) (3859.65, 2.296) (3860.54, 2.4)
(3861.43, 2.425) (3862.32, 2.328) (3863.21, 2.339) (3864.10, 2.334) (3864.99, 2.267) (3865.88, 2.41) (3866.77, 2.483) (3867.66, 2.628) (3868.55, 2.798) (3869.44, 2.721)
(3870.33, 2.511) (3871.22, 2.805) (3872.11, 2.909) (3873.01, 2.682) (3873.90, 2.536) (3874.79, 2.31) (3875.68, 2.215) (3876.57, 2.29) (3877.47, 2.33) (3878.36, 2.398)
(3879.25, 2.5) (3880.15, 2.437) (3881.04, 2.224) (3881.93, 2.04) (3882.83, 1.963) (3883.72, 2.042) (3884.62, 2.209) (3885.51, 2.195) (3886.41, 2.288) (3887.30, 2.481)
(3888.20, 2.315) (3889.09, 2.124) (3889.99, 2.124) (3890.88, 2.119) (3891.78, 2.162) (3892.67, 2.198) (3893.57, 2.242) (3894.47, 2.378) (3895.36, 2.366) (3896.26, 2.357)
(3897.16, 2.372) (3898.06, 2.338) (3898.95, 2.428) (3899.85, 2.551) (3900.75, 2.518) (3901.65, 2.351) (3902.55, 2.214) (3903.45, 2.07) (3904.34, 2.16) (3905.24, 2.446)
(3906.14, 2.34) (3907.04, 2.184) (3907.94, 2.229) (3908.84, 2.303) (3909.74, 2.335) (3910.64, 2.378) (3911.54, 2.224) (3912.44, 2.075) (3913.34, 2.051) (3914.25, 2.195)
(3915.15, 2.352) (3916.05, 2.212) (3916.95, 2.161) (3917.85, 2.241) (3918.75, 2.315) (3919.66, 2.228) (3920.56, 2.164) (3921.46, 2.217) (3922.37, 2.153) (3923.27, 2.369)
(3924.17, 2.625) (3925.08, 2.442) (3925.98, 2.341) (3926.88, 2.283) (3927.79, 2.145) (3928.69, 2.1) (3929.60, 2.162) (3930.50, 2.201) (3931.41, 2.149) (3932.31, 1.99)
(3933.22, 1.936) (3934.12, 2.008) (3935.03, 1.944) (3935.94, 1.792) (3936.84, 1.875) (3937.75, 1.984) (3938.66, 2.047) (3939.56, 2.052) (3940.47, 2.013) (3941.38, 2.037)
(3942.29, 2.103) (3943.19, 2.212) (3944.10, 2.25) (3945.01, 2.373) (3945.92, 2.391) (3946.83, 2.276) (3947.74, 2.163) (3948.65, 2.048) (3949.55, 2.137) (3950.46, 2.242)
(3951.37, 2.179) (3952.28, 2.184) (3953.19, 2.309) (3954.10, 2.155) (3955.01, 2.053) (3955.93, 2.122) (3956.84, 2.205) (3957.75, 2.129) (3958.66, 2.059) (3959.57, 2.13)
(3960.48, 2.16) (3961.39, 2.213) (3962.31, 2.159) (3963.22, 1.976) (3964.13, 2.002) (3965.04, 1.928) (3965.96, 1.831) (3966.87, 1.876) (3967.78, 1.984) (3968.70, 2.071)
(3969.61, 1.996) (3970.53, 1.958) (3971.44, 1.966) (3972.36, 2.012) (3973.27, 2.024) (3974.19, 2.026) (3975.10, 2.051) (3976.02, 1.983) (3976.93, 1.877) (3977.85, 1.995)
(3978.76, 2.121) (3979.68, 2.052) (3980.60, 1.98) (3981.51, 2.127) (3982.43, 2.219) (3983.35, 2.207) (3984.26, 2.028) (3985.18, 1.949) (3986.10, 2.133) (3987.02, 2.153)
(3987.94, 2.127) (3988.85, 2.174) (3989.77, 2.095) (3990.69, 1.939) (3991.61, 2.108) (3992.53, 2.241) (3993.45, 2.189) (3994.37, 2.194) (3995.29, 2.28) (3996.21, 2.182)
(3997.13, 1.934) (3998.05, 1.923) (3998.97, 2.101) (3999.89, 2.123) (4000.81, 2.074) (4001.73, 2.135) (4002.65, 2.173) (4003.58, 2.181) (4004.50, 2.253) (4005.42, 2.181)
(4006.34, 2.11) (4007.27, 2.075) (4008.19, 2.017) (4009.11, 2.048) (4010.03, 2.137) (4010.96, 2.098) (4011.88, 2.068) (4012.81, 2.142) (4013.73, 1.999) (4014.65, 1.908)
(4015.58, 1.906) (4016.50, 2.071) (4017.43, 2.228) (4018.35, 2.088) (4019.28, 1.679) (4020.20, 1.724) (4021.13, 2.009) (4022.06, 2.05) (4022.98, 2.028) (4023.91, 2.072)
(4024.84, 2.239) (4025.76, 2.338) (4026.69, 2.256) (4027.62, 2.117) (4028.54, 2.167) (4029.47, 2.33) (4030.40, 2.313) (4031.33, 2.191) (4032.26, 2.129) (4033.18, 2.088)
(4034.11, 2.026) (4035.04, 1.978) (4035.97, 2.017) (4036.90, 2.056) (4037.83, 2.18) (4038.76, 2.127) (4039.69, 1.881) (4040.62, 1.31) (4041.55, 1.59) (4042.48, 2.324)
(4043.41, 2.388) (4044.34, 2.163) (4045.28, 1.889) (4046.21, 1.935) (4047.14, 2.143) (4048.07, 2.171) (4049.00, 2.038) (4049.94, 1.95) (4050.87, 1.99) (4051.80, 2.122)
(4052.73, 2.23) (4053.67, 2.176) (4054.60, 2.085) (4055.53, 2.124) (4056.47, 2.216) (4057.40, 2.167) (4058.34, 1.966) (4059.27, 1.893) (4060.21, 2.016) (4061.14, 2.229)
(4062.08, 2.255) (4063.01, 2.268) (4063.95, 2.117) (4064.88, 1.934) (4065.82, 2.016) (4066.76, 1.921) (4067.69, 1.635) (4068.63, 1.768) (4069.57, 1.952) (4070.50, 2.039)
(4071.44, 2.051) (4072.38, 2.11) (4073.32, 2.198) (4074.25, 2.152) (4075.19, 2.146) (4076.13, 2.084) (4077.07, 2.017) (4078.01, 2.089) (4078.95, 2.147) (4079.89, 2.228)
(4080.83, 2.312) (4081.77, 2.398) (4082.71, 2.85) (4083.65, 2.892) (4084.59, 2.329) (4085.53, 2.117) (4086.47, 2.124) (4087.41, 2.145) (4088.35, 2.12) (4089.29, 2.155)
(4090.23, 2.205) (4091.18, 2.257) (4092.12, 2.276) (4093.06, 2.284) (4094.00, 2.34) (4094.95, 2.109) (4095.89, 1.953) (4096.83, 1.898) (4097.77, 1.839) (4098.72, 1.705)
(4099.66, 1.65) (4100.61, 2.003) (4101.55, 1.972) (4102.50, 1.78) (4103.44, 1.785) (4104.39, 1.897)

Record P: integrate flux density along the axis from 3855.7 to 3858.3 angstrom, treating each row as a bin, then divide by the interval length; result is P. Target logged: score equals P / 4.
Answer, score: 0.53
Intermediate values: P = 2.1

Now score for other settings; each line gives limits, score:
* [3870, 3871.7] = 0.67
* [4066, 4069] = 0.45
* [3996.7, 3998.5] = 0.48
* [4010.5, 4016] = 0.51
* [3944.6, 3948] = 0.58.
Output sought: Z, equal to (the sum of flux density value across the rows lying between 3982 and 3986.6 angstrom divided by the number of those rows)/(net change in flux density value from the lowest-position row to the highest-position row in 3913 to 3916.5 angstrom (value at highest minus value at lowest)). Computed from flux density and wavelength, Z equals 13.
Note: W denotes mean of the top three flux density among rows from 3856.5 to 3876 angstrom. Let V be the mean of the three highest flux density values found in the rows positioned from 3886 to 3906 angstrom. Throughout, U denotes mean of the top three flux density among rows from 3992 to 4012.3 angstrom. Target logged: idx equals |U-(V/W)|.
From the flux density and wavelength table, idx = 1.37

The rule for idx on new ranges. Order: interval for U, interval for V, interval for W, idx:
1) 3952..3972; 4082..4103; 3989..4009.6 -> 1.05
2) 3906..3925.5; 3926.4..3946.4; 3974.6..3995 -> 1.42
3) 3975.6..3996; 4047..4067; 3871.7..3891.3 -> 1.42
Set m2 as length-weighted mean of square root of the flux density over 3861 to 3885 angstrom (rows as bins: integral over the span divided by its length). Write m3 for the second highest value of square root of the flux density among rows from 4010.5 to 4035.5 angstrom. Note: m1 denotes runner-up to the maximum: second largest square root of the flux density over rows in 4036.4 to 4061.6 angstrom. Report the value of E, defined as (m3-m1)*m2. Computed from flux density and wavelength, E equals 0.003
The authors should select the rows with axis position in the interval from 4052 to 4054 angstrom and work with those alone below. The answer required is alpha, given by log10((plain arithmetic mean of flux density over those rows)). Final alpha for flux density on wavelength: 0.343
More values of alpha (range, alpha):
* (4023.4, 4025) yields 0.334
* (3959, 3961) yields 0.331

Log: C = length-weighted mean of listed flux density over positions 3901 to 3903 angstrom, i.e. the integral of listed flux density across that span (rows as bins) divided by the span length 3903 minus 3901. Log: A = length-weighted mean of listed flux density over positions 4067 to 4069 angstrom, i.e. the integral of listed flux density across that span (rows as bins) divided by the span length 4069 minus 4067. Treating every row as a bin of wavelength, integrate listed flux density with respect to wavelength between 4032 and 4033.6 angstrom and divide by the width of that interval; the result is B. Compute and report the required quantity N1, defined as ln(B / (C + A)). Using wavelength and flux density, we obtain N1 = -0.643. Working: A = 1.7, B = 2.12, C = 2.30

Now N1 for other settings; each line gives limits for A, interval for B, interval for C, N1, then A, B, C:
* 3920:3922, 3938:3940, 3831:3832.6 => -0.659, 2.2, 2.05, 1.76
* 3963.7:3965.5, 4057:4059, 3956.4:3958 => -0.705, 2.0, 2.04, 2.17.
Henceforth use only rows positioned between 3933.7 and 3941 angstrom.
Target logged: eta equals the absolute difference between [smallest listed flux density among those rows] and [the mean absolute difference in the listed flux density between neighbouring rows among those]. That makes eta 1.72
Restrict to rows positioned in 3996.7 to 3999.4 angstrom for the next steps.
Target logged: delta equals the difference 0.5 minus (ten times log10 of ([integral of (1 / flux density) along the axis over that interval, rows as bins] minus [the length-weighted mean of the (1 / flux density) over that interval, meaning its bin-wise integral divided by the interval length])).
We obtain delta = 1.2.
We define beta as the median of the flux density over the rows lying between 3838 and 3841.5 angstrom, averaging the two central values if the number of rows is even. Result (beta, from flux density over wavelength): 2.11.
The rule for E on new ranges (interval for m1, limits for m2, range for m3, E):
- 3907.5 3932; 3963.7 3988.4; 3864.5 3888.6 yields 0.160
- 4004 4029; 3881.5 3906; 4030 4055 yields 0.034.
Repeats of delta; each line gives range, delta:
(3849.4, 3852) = 2.4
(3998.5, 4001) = 2.0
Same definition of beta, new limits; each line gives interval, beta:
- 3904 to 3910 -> 2.30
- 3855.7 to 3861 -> 2.22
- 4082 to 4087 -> 2.33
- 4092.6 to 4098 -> 2.03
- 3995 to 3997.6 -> 2.18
